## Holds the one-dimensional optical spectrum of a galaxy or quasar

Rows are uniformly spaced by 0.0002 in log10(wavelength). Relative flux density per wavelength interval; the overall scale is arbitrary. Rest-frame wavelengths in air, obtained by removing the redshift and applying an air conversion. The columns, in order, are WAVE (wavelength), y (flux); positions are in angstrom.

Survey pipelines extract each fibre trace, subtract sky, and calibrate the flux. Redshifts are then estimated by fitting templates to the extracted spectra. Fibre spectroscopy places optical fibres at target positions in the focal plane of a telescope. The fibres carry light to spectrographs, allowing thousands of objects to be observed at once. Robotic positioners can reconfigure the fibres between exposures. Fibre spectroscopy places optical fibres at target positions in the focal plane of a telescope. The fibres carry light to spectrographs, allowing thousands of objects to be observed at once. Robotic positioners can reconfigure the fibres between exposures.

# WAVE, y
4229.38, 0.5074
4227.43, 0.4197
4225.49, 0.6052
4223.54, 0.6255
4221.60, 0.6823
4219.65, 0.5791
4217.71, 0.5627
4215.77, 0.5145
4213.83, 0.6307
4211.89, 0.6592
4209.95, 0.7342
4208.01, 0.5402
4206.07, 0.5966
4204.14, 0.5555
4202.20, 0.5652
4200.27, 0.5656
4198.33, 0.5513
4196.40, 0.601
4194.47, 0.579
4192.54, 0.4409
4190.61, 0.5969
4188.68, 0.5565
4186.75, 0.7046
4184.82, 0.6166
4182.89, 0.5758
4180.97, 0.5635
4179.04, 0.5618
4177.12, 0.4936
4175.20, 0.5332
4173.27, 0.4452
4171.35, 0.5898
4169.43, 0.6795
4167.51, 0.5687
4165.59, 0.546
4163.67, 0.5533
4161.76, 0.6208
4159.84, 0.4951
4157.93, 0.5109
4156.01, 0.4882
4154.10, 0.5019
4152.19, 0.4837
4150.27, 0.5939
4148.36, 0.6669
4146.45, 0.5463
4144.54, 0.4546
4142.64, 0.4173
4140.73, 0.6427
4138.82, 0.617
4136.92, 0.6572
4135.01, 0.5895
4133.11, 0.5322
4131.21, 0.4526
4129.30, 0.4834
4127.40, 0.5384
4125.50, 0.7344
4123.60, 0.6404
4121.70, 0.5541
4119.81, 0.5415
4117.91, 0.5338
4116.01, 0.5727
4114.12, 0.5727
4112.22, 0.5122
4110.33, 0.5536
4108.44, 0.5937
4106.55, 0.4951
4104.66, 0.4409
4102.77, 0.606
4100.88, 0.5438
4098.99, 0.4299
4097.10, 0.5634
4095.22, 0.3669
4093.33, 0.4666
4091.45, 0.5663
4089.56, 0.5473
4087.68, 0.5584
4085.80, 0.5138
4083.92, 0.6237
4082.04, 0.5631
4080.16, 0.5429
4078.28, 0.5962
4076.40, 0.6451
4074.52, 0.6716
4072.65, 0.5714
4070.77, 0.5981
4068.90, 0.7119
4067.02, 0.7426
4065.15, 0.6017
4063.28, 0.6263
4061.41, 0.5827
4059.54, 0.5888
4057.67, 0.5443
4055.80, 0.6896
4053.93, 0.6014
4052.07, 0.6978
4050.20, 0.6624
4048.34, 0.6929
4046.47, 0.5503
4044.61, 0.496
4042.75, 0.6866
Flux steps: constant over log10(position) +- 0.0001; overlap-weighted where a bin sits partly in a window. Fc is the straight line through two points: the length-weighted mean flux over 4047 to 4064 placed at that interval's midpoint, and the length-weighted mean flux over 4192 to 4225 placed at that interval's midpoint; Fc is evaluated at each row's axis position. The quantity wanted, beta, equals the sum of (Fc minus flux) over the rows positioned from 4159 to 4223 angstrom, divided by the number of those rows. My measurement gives 0.02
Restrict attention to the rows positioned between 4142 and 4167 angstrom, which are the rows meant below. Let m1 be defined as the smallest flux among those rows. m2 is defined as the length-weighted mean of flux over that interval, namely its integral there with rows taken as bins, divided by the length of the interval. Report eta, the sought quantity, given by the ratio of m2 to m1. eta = 1.27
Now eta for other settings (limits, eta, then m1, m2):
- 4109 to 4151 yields 1.35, 0.4173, 0.56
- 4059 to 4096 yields 1.59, 0.3669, 0.58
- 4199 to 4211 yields 1.10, 0.5402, 0.59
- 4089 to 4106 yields 1.37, 0.3669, 0.50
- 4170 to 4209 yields 1.28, 0.4409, 0.56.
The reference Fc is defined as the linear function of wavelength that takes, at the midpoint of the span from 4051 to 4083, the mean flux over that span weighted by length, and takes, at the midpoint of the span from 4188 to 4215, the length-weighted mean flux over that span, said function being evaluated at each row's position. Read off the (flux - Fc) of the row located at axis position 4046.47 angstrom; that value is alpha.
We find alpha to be -0.08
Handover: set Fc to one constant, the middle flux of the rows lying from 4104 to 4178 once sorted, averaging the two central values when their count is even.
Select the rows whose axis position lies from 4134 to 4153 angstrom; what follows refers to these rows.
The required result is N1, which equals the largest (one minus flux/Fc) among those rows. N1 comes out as 0.24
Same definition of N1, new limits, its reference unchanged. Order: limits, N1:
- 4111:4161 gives 0.24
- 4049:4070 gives 0.00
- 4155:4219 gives 0.19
